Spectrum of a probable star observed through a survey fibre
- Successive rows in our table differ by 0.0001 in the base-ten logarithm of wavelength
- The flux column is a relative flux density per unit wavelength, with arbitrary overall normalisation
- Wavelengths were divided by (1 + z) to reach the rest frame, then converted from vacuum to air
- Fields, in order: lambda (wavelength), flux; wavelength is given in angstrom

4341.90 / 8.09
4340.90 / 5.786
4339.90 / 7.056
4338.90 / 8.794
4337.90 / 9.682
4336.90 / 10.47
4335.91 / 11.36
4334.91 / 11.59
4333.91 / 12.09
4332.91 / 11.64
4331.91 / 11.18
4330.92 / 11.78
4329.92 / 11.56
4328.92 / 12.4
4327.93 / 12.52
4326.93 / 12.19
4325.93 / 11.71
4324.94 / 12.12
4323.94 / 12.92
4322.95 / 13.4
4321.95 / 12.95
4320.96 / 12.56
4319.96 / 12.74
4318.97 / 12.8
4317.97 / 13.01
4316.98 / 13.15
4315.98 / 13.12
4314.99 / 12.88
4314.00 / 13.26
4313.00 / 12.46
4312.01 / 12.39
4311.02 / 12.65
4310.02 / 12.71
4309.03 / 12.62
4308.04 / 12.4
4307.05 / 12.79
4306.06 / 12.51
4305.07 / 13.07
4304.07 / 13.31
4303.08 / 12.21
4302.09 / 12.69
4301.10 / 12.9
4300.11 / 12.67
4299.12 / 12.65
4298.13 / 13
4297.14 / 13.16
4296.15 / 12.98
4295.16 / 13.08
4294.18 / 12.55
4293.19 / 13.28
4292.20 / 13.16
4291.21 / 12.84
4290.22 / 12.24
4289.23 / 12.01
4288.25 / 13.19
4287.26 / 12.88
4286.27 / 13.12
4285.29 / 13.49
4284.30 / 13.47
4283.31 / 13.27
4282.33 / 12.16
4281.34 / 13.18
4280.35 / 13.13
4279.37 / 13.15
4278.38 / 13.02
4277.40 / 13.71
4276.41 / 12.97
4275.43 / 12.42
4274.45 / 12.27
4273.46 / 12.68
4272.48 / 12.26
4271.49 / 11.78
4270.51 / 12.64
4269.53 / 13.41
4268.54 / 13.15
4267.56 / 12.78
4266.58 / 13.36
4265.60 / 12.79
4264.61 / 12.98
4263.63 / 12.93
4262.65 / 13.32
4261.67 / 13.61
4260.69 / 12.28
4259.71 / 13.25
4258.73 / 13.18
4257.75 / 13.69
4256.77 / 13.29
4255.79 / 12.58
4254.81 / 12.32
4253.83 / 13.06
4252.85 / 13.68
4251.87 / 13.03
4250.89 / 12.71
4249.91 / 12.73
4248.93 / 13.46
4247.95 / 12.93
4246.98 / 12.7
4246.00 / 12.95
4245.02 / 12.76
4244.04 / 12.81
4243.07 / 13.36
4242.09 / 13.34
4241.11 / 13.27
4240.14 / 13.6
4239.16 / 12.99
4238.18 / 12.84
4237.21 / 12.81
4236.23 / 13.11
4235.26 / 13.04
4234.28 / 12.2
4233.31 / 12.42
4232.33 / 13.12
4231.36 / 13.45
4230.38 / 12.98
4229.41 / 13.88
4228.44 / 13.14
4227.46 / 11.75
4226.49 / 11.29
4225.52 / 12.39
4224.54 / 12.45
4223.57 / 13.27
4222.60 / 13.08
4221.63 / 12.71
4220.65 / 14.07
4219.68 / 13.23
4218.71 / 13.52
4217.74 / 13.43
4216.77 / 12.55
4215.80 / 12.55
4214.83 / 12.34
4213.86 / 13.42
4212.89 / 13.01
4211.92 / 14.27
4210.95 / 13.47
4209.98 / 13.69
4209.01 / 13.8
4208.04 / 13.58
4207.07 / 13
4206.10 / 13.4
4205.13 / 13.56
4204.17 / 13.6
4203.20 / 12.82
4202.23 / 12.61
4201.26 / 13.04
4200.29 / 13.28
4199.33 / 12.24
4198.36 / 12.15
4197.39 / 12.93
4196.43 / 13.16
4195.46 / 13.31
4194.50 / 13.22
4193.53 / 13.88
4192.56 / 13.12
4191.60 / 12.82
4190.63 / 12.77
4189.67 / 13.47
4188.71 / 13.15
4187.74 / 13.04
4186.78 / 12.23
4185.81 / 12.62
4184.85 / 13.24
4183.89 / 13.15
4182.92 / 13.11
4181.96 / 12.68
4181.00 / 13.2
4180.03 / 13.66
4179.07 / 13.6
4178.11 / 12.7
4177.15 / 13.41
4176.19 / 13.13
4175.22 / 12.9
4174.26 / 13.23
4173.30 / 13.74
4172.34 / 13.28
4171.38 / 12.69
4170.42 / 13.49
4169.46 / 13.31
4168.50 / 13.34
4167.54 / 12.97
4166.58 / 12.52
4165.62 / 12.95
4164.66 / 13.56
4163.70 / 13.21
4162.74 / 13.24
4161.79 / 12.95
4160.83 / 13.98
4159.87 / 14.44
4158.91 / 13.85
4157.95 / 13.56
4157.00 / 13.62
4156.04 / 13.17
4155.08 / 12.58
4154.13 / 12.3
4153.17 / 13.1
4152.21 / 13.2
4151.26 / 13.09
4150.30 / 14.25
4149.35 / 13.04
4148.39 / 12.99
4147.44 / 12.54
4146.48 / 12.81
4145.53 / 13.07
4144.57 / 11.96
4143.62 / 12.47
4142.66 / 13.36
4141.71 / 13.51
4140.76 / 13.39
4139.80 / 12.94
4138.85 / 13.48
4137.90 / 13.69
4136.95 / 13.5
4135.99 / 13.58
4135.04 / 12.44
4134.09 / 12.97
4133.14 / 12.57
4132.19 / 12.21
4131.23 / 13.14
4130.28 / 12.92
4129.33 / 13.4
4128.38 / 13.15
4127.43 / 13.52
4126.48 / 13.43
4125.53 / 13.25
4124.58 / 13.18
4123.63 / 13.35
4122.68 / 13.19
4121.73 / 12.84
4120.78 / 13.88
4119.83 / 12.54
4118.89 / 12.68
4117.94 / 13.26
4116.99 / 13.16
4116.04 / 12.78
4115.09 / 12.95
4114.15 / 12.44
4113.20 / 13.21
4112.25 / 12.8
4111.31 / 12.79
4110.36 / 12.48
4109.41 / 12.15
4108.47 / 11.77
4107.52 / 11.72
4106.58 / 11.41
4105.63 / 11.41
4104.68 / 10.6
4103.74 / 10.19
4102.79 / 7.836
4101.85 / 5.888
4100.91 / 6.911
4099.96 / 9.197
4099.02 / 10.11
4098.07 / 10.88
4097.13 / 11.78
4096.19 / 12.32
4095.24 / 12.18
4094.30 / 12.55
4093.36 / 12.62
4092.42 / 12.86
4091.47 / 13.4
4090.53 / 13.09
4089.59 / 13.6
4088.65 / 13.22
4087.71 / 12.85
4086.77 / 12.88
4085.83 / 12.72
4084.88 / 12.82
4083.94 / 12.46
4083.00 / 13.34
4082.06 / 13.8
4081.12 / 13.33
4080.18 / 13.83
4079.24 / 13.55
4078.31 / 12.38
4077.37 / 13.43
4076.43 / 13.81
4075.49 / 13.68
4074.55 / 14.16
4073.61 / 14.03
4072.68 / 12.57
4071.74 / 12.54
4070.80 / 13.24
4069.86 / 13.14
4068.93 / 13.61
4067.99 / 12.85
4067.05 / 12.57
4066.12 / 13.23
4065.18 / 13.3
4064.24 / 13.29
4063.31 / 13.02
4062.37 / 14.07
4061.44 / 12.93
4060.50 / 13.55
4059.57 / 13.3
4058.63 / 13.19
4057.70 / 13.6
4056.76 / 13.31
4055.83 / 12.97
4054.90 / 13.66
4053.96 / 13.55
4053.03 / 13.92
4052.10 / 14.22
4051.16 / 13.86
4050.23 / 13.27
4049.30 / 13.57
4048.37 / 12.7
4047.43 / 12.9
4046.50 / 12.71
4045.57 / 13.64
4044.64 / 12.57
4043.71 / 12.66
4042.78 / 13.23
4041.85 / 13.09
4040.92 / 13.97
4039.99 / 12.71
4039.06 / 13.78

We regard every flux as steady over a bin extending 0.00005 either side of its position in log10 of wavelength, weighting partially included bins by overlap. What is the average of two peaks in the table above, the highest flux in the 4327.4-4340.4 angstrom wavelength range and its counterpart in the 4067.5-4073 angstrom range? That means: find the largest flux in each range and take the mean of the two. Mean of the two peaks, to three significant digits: 13.1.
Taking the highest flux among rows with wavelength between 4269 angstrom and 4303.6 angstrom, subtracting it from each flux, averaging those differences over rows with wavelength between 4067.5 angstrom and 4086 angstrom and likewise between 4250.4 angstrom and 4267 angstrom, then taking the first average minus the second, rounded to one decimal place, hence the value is 0.2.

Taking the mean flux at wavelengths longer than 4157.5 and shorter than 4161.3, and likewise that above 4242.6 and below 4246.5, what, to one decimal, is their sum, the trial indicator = 26.9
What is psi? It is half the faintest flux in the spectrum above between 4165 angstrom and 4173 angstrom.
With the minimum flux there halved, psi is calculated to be 6.26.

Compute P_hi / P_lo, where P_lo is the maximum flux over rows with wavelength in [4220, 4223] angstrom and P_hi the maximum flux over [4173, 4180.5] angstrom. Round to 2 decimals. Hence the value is 0.98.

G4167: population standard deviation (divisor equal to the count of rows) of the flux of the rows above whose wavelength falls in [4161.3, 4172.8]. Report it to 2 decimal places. 0.30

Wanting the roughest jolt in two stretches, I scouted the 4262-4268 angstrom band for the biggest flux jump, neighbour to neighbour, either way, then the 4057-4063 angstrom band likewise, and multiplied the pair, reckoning 0.66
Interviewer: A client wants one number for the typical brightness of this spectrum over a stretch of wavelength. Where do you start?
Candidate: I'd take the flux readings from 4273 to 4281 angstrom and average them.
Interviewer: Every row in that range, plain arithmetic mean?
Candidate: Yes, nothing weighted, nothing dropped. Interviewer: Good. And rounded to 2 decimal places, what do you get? 12.92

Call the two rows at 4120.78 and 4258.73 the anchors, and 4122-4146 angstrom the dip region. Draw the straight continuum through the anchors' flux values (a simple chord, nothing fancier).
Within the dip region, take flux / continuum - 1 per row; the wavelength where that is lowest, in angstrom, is 4144.57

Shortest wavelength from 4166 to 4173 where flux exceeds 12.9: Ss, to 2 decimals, 4167.54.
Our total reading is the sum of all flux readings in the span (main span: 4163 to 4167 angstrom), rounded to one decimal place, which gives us 52.2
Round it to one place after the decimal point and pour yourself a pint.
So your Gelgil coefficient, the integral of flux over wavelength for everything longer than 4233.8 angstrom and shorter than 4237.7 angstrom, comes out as 49.9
